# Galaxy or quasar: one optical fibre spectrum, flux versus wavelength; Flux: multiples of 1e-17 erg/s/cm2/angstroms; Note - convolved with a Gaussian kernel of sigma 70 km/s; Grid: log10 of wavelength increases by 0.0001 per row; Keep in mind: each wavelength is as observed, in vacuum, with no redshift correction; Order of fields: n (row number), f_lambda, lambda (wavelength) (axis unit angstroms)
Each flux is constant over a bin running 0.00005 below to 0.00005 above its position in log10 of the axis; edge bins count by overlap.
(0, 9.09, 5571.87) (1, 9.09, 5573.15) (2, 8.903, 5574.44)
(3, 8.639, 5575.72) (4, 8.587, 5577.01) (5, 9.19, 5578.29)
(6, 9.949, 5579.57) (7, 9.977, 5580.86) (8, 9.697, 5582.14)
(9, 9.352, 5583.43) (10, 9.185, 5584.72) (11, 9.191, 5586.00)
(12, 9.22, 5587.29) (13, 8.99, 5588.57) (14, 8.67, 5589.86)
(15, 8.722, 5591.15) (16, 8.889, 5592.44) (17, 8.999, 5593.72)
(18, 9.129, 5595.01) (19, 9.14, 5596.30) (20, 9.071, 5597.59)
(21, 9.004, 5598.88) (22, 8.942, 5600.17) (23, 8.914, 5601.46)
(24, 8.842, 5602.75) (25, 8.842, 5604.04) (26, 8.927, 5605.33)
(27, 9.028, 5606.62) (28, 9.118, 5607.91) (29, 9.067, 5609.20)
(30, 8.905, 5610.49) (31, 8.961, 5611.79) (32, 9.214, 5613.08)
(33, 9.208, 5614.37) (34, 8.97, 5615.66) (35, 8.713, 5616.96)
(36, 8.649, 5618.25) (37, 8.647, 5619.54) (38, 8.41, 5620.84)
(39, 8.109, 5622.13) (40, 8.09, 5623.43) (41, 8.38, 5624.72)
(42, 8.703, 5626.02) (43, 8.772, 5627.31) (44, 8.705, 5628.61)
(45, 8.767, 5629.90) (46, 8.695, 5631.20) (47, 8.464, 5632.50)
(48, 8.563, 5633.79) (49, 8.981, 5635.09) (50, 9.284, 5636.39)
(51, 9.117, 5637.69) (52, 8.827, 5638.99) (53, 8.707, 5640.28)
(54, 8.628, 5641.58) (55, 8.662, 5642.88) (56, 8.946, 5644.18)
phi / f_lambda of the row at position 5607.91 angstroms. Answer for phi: 9.118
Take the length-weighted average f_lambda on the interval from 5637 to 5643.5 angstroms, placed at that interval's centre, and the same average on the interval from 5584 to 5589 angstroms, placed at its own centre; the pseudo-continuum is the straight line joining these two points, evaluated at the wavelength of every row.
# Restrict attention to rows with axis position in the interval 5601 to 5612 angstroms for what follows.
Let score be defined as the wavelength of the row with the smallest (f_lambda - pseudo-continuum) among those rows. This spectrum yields 5602.75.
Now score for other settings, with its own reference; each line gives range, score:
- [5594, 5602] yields 5601.46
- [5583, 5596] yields 5589.86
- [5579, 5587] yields 5584.72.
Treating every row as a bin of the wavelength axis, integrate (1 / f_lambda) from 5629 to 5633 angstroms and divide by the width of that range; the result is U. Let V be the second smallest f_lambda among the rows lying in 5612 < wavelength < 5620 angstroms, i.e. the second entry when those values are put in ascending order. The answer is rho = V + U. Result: 8.8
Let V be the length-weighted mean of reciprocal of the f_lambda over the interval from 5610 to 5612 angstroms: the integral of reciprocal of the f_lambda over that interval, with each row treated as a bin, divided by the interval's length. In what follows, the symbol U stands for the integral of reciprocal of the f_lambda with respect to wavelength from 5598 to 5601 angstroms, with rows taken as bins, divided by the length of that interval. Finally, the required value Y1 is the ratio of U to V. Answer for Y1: 0.998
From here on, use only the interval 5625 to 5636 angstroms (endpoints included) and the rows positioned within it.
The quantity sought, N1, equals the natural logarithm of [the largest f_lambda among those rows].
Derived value 2.20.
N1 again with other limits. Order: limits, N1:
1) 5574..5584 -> 2.30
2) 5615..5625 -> 2.19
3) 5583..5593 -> 2.24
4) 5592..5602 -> 2.21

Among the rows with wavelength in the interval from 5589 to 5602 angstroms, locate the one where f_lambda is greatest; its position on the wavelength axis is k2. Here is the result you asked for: 5596.30 angstroms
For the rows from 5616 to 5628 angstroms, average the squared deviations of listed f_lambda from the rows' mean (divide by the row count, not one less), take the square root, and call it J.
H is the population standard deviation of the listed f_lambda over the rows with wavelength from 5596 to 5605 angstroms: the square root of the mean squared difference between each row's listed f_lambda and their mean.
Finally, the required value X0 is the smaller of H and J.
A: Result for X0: 0.10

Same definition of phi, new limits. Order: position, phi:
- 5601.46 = 8.914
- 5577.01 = 8.587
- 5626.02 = 8.703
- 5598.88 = 9.004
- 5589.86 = 8.67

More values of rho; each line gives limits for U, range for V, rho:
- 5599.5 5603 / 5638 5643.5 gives 8.8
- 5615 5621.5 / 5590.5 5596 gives 9.0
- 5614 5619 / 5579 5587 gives 9.3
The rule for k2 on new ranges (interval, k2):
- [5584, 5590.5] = 5587.29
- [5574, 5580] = 5579.57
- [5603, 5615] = 5613.08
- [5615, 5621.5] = 5615.66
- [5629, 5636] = 5635.09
